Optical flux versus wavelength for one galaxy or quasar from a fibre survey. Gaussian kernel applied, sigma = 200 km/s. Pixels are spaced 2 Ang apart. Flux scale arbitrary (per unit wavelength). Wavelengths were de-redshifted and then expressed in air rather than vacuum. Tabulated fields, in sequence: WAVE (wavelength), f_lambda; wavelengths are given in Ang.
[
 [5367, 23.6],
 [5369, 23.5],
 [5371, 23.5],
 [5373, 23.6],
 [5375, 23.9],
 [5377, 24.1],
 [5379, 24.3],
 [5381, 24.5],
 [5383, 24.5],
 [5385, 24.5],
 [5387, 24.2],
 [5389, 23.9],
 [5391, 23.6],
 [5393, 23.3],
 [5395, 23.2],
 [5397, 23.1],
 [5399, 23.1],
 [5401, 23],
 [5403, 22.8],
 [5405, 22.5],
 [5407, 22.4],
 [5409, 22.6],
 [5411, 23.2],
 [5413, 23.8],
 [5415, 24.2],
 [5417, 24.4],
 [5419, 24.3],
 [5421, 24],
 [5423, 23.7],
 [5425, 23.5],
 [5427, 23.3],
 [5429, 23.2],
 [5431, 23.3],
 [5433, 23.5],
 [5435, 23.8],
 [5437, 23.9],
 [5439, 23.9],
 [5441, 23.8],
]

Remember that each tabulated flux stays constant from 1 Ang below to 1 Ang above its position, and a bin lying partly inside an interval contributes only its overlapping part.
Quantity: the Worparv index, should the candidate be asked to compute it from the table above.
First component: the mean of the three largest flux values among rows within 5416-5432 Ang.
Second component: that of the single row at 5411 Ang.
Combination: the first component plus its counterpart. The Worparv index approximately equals 47.4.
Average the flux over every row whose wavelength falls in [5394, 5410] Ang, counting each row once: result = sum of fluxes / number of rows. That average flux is 22.8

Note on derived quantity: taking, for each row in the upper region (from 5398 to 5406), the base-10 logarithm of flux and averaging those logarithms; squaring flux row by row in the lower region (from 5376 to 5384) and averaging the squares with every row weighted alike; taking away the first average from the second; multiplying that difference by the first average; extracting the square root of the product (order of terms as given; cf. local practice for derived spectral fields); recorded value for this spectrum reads 28.4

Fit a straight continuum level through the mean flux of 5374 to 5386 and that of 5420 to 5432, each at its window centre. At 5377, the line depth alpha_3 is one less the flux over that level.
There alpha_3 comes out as 0.010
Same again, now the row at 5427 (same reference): 0.008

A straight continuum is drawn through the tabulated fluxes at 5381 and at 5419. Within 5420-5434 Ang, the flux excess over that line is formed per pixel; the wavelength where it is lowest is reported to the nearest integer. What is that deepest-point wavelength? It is 5429 Ang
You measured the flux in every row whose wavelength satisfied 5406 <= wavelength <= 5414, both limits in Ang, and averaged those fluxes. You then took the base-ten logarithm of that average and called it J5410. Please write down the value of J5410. 1.36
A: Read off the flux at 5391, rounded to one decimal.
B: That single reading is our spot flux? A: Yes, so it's 23.6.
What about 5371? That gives 23.5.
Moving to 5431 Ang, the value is 23.3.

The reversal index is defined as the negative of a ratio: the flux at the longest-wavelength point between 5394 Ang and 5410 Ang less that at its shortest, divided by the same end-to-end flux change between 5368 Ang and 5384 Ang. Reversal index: 0.60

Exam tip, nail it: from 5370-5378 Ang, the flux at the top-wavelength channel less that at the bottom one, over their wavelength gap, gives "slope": 0.10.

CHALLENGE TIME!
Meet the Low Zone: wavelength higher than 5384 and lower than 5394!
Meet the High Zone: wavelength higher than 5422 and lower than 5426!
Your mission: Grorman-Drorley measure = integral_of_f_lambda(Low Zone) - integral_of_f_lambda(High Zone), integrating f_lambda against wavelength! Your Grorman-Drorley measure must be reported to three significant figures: 145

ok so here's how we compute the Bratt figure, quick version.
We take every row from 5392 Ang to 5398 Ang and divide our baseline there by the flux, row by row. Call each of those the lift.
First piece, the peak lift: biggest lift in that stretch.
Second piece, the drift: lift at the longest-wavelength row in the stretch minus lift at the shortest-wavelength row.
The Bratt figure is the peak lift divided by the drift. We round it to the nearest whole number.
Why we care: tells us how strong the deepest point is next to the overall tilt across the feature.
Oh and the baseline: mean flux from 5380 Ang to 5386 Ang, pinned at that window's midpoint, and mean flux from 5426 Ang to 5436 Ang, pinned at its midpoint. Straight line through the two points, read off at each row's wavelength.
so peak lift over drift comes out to 204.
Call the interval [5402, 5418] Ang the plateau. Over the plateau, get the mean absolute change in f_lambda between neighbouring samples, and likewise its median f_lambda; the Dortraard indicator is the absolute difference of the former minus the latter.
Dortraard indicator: 22.7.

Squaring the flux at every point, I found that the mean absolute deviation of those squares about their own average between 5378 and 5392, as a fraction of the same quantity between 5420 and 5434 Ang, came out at 1.4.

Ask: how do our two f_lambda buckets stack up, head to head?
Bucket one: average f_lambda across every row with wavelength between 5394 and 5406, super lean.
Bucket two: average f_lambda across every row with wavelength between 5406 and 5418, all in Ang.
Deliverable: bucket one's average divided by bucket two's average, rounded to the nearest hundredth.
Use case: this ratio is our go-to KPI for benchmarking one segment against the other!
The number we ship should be 0.98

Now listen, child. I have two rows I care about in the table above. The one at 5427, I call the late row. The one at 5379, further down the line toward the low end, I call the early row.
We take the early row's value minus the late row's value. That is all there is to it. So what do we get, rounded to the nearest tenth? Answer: 1.0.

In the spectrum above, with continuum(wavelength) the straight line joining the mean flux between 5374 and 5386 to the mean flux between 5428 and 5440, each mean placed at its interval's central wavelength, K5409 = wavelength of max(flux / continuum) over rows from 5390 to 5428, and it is 5417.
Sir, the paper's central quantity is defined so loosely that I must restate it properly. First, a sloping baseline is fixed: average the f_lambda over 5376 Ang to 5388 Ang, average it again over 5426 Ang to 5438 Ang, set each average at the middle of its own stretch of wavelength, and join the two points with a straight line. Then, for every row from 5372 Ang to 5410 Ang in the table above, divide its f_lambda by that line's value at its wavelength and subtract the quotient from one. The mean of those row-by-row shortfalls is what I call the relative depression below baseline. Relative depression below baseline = 0.028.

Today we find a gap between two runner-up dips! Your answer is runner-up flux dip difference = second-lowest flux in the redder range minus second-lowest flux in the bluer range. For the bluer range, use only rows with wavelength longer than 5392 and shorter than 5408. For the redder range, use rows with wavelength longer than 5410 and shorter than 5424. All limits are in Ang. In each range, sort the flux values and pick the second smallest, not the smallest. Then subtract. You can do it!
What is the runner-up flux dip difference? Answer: 1.20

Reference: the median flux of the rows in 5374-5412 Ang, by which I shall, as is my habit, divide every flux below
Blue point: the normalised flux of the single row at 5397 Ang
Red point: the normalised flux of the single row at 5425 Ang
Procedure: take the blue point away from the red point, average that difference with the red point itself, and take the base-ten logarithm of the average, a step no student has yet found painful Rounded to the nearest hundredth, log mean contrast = -0.29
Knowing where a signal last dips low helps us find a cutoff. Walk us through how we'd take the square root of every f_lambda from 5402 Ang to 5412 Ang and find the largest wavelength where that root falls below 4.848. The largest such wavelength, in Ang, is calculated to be 5411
